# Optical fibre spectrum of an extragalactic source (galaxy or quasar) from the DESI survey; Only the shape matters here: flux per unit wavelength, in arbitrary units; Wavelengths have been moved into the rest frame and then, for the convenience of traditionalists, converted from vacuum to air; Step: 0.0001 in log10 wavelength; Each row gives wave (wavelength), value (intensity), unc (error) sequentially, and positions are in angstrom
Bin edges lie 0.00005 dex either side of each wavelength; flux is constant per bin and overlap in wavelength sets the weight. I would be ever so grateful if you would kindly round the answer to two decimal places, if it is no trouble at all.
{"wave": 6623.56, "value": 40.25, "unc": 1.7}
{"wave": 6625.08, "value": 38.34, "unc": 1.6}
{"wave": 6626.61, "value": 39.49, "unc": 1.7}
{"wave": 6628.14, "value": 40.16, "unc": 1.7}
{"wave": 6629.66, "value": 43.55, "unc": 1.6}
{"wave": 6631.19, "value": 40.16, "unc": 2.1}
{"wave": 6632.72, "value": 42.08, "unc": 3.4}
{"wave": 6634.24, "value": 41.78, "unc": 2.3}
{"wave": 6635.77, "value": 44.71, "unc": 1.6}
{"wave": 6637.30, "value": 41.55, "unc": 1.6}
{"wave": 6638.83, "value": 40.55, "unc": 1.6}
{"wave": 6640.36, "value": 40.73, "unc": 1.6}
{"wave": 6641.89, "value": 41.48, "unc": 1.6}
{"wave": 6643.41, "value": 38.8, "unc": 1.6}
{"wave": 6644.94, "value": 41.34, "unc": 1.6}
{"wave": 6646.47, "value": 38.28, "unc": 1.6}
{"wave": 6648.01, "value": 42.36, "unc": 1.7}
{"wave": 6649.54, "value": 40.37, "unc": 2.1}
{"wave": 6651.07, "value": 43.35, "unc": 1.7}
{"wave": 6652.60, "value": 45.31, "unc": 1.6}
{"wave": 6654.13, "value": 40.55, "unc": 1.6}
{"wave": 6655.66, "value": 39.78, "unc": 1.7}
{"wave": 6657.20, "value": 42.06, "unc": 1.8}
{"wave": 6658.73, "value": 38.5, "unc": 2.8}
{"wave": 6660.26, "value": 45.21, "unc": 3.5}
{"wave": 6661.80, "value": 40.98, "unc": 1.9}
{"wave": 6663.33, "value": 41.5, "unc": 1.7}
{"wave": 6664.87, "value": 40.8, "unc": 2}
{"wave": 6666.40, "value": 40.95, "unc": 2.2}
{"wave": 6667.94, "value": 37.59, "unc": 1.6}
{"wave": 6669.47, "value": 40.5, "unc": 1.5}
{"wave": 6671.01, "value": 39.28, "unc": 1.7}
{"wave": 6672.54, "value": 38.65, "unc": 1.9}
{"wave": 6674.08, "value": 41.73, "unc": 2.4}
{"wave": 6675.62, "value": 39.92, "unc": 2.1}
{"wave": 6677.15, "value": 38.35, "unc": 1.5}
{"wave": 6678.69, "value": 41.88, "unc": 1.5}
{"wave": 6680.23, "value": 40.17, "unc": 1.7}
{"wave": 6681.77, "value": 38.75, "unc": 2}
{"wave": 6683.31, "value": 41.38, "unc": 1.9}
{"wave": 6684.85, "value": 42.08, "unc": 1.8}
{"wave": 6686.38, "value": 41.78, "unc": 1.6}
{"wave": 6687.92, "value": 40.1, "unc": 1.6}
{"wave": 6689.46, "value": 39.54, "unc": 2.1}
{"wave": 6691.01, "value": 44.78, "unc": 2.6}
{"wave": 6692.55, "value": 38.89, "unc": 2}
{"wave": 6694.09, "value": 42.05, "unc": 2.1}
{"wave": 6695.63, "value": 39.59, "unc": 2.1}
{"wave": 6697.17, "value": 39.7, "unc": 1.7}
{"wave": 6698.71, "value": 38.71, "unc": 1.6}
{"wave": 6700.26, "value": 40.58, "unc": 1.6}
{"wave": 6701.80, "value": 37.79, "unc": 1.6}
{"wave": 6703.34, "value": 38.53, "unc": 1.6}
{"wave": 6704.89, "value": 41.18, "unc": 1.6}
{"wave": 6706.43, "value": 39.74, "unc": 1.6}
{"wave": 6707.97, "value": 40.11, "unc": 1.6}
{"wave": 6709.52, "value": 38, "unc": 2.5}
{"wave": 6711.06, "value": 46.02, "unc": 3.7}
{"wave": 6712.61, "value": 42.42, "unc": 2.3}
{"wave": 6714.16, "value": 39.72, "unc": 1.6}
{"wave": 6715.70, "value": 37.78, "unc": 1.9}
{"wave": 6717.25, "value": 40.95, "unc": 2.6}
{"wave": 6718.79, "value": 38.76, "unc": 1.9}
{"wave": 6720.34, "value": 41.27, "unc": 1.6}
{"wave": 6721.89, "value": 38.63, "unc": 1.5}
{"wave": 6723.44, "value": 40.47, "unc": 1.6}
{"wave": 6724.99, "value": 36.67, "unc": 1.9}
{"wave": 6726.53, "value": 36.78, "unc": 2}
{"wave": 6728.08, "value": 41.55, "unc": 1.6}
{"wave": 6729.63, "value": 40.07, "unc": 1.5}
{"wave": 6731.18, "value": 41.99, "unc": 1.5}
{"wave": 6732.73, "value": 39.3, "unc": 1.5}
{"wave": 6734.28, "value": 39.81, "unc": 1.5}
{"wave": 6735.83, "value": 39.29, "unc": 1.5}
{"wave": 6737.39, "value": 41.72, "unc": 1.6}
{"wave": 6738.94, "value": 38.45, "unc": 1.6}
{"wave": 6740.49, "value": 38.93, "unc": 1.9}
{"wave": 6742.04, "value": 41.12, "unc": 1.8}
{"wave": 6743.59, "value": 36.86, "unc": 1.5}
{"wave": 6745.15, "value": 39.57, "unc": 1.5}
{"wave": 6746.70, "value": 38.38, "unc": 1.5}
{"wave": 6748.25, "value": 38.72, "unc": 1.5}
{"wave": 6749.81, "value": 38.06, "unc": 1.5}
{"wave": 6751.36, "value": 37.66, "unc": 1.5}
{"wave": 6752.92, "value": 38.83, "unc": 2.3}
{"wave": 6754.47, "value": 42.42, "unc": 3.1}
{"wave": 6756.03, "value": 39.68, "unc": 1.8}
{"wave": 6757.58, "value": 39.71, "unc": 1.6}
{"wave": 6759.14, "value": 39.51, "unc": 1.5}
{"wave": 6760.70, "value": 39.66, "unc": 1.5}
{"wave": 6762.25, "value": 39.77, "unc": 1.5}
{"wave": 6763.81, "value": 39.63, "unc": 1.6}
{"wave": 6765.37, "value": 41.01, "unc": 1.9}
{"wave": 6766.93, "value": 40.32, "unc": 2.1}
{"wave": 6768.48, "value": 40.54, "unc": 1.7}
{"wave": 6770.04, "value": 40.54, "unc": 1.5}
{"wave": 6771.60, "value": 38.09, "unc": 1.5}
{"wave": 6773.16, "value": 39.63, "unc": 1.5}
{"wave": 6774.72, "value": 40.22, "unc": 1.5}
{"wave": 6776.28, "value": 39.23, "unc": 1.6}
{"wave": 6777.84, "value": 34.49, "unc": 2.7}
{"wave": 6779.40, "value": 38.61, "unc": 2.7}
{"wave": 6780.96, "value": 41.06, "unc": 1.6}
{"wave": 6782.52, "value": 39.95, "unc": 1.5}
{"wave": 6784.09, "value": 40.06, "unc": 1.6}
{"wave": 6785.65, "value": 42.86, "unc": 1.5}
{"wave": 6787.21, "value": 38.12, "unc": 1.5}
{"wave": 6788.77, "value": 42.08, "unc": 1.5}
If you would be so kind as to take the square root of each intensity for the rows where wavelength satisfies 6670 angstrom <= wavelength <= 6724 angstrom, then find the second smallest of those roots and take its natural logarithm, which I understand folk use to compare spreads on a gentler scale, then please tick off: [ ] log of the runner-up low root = 1.82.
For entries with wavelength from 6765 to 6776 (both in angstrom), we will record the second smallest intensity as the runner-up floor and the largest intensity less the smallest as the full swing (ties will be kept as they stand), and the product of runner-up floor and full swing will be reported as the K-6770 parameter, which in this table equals 116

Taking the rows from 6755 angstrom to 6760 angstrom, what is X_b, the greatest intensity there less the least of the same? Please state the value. 0.2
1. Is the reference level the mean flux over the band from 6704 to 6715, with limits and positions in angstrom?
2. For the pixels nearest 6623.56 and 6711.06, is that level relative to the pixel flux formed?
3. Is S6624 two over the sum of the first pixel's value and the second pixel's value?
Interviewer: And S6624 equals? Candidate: 1.05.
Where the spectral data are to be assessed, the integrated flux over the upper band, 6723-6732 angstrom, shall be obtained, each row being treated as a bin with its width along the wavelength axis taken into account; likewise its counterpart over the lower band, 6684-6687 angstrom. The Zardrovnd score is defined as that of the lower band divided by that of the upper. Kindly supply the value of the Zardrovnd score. 0.4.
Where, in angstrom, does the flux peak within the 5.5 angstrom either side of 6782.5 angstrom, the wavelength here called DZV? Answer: 6785.65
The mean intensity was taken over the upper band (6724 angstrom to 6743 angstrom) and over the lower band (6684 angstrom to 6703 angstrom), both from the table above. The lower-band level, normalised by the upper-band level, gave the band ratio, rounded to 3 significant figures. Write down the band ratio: 1.02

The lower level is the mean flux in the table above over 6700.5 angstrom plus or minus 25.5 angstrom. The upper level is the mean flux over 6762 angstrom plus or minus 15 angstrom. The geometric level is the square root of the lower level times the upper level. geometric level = 39.9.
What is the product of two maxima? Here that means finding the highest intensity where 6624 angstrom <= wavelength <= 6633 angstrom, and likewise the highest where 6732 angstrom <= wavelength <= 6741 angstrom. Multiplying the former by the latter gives 1817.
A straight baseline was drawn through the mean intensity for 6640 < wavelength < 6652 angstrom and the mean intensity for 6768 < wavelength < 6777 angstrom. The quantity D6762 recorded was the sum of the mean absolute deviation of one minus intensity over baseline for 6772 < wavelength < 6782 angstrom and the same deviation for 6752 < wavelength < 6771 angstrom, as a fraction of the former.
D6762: 1.5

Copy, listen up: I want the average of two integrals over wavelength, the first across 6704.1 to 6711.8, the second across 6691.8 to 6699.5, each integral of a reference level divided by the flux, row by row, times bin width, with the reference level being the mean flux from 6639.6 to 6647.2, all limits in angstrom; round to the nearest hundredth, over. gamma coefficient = 7.68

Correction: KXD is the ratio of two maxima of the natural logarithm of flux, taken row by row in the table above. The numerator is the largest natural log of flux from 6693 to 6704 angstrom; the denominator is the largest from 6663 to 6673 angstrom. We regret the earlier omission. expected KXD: 1.00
